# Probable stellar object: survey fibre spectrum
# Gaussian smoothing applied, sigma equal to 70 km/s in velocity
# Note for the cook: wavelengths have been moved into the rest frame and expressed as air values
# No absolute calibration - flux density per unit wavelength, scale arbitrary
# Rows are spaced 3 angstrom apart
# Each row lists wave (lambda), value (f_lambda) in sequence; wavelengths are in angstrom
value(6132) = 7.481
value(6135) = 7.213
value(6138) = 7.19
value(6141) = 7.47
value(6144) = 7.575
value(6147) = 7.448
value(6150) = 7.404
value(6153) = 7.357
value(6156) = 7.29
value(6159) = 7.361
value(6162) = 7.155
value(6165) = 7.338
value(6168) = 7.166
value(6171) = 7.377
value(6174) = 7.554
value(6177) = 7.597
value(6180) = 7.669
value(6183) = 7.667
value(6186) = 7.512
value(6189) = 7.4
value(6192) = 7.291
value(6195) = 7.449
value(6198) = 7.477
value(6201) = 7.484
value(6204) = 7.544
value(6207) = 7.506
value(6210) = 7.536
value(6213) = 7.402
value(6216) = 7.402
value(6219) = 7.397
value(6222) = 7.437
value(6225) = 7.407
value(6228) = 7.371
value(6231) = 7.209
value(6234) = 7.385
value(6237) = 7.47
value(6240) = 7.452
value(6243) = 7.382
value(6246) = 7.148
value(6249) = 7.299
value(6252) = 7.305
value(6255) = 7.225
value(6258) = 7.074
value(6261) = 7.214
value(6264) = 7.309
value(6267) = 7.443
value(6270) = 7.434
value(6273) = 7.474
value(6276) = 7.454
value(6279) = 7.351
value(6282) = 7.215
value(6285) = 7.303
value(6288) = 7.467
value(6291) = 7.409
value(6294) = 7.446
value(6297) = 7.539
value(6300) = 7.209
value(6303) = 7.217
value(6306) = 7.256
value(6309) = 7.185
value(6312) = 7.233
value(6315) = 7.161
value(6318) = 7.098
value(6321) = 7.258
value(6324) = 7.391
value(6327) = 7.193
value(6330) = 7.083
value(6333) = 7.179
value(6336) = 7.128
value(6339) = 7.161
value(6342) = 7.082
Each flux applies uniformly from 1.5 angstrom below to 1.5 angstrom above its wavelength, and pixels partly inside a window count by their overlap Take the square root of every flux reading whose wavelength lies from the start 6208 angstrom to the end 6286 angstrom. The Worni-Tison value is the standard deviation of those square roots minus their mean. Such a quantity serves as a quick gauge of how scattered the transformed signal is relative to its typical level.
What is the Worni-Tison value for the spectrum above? -2.69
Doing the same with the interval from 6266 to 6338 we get -2.68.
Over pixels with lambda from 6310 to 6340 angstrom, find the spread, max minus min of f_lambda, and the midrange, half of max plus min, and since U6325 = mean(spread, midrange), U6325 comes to 3.77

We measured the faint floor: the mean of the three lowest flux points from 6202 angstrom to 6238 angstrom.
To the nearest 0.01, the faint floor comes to 7.32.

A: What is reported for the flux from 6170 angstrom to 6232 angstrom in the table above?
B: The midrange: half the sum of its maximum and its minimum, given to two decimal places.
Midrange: 7.44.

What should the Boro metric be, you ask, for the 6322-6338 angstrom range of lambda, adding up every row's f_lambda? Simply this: 36.0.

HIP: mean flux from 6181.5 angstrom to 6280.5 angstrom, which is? 7.39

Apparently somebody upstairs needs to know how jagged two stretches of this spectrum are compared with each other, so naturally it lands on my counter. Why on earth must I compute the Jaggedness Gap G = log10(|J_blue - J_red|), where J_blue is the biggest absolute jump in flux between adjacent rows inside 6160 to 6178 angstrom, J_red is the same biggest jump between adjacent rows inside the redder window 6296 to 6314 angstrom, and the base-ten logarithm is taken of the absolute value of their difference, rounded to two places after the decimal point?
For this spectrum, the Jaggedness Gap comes -0.92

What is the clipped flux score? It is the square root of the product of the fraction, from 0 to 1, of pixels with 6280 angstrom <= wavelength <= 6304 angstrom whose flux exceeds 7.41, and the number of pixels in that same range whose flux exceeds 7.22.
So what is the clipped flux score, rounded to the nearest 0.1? 1.4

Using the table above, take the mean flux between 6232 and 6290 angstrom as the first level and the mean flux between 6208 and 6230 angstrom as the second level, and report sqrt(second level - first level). 0.29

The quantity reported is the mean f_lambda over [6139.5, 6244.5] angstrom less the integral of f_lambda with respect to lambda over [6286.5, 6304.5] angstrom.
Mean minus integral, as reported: -125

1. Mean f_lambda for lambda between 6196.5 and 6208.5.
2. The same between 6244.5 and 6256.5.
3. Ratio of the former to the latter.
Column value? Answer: 1.04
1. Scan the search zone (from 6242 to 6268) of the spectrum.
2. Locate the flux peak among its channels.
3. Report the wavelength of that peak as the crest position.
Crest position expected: 6267 angstrom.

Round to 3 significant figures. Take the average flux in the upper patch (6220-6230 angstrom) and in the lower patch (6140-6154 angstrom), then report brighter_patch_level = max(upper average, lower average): 7.45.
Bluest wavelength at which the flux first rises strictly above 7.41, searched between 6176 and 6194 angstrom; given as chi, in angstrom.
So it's 6177 angstrom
